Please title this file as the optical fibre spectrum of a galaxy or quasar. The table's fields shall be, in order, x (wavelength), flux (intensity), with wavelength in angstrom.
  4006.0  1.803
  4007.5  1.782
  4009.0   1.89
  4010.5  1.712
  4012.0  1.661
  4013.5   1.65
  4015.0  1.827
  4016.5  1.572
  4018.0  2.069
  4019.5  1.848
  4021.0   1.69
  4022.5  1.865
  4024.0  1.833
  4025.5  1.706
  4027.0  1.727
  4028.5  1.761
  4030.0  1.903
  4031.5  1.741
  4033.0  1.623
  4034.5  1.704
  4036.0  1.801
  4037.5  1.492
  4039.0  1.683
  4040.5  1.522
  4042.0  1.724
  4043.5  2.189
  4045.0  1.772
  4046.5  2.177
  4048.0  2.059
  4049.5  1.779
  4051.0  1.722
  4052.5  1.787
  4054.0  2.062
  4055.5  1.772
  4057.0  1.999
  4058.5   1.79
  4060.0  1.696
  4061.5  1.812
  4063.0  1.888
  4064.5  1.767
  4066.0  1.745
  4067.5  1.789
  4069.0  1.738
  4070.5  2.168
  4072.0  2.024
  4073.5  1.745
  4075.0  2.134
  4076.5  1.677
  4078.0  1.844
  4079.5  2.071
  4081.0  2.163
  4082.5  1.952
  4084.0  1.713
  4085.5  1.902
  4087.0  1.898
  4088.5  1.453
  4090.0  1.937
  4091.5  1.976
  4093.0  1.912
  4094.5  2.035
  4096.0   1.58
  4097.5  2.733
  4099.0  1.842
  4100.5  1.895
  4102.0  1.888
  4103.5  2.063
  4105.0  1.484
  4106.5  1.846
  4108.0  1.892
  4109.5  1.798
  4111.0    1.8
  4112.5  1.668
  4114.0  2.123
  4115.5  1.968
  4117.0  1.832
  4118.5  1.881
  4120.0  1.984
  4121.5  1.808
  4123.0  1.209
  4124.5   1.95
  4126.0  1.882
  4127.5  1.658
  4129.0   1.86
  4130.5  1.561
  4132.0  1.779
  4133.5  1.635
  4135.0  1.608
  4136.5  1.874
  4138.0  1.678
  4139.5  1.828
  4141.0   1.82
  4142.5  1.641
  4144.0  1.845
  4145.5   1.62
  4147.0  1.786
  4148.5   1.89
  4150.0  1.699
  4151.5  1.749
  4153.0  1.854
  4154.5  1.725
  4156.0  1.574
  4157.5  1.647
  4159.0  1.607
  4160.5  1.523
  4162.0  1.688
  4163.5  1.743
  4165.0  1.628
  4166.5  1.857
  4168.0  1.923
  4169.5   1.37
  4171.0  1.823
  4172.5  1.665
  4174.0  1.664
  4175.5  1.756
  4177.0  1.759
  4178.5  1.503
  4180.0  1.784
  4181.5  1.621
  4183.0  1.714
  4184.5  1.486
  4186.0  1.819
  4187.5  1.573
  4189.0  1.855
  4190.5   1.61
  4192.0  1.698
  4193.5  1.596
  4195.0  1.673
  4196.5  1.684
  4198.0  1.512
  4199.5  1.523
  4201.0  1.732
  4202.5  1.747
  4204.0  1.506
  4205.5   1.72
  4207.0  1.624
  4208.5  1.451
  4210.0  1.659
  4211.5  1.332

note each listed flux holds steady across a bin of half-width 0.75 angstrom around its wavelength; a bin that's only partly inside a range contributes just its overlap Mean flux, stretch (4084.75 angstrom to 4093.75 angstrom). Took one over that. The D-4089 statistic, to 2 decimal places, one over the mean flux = 0.54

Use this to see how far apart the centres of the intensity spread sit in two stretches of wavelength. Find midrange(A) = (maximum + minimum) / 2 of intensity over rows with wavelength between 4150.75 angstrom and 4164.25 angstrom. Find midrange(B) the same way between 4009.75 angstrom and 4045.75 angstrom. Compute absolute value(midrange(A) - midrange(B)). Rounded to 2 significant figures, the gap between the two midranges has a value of 0.15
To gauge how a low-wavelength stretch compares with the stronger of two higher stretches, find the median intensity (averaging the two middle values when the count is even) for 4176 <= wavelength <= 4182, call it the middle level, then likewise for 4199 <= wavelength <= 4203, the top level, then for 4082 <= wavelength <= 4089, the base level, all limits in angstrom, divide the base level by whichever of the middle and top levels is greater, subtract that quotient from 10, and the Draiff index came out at 8.90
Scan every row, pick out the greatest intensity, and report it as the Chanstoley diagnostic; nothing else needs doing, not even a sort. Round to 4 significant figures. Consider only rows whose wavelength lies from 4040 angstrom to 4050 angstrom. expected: 2.189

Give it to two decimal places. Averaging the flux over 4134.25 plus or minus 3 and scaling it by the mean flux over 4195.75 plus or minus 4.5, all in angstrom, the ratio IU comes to 1.07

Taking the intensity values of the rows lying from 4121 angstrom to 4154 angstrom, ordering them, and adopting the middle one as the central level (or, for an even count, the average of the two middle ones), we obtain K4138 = 1.78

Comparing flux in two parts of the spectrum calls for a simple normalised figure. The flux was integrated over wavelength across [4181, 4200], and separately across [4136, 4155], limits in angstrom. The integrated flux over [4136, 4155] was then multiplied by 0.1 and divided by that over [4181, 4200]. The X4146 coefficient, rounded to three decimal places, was 0.108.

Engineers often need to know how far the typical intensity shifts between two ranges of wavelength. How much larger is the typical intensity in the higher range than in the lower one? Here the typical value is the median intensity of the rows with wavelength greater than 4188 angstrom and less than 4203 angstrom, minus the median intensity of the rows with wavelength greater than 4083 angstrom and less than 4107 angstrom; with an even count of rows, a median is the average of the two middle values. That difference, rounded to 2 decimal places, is -0.22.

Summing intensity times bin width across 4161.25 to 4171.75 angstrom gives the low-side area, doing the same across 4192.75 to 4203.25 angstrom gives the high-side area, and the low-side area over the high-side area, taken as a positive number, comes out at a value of 1.05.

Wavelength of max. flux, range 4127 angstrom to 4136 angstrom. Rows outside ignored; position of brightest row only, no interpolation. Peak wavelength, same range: 4129.0 angstrom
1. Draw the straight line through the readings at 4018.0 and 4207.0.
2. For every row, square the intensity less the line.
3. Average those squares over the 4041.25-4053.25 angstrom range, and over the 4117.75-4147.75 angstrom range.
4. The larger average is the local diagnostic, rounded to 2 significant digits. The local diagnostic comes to 0.045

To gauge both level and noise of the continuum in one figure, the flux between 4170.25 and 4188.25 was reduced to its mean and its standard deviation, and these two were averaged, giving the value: 0.90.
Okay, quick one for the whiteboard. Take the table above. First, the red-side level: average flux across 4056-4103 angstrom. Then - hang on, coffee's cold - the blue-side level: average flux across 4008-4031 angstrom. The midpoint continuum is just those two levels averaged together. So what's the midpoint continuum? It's 1.838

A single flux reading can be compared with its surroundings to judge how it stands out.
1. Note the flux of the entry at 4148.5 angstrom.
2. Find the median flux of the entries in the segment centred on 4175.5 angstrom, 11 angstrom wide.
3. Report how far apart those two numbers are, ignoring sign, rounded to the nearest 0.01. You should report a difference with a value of 0.13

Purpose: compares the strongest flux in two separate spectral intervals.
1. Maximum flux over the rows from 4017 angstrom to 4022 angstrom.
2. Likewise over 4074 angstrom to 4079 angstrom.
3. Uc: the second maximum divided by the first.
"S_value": 1.03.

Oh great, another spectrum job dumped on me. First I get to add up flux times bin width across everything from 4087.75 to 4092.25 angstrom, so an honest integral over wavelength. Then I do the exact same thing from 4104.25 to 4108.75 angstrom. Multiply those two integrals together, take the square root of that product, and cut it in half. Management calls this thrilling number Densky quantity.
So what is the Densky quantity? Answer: 3.97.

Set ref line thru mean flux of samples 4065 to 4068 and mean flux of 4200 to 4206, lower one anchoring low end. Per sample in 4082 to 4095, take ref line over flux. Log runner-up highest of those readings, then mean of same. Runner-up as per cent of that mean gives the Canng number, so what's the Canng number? 108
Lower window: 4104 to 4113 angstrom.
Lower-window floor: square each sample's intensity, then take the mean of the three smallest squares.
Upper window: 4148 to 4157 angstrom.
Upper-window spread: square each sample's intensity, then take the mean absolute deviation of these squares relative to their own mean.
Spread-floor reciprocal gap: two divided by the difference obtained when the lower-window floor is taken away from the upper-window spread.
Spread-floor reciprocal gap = -0.82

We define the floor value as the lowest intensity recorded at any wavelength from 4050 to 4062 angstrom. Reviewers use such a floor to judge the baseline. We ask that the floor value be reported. 1.696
